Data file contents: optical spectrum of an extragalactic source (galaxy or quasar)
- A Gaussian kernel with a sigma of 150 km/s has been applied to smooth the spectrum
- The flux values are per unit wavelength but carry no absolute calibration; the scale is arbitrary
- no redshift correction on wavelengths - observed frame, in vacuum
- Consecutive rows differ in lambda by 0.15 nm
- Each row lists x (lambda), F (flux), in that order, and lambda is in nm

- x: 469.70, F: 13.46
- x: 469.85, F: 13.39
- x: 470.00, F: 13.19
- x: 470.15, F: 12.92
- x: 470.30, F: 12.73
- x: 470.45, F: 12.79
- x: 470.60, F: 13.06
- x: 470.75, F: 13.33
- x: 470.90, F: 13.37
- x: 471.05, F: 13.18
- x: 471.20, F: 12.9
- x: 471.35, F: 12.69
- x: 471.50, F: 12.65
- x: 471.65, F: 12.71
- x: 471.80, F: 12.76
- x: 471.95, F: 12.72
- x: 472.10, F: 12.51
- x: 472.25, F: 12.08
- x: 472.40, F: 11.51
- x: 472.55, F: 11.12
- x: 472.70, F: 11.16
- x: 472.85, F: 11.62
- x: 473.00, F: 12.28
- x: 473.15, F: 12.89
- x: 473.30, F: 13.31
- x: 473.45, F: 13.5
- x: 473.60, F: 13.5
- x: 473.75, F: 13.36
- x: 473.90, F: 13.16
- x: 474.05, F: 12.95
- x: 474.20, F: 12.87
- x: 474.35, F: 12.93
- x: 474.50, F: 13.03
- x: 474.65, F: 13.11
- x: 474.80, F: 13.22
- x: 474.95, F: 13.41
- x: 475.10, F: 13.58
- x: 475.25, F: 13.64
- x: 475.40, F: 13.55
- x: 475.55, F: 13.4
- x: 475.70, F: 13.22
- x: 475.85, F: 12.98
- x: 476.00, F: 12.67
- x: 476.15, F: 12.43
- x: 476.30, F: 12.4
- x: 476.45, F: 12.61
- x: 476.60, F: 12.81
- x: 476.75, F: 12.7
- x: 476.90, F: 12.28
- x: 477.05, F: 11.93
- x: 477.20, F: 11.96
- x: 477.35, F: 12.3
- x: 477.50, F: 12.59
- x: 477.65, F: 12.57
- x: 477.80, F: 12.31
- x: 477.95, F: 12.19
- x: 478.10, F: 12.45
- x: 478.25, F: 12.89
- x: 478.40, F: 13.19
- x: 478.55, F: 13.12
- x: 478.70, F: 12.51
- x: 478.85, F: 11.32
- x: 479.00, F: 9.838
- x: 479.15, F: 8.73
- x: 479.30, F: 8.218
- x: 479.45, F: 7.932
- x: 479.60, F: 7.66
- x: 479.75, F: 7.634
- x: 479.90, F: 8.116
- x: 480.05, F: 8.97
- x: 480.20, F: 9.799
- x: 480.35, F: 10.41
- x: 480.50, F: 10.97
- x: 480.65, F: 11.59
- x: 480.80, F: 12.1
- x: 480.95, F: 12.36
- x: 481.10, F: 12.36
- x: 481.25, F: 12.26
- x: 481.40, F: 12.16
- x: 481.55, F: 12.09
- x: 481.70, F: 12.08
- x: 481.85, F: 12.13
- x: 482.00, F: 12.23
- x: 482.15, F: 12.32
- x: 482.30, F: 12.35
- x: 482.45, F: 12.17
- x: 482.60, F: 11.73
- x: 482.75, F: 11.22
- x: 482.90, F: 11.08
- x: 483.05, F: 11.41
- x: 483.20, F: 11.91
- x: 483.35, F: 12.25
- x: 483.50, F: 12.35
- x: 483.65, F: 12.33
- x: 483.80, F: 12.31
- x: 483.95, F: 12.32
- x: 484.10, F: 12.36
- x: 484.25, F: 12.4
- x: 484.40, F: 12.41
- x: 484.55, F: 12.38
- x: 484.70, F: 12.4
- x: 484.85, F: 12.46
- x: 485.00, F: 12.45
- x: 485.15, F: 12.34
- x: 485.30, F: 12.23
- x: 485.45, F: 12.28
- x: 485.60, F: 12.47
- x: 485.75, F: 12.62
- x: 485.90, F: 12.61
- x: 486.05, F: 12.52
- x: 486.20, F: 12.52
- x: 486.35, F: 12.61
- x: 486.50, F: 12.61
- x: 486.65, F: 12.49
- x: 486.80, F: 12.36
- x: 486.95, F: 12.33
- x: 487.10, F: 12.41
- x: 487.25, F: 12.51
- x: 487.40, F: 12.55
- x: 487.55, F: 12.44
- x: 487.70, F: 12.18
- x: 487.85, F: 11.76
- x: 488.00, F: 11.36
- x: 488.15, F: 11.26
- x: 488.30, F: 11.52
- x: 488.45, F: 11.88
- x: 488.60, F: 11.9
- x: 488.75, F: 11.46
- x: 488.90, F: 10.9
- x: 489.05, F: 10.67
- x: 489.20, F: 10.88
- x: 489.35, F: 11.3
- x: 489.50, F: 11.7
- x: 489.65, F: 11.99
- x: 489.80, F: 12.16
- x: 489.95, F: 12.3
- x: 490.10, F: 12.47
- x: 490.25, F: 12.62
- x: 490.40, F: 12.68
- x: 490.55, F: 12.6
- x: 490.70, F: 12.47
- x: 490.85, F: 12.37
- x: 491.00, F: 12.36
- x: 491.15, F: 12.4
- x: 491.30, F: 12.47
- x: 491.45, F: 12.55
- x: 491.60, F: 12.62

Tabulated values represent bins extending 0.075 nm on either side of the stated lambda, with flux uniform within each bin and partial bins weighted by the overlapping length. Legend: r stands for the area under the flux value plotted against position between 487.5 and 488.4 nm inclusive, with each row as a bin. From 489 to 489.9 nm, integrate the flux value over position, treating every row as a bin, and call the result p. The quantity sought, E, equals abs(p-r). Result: 0.2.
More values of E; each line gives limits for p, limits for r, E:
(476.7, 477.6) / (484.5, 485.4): 0.1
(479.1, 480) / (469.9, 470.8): 4.5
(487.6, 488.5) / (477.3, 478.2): 0.7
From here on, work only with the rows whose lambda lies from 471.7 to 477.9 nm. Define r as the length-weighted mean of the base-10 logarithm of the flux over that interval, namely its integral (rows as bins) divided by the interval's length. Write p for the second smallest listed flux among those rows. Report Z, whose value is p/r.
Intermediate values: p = 11.16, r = 1.10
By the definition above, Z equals 10.1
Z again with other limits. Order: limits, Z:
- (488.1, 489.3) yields 10.3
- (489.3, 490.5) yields 10.8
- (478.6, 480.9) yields 7.8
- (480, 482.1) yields 9.2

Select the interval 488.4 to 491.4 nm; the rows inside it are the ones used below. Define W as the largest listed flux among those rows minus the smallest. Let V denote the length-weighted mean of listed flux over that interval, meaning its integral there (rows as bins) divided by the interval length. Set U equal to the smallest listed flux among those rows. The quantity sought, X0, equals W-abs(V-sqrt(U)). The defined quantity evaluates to -6.7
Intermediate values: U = 10.67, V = 12.0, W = 2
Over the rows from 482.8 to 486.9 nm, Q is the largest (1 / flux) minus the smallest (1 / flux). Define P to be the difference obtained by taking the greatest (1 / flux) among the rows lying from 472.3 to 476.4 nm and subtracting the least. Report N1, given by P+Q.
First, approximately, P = 0.017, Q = 0.011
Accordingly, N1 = 0.028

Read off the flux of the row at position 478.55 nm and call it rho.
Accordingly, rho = 13.12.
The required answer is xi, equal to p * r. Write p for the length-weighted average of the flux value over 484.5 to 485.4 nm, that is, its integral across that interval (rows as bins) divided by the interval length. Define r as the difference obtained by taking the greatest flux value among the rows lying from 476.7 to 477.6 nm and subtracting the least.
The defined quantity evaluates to 10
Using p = 12.4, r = 0.8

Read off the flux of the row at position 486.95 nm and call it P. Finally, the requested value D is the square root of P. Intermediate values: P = 12.33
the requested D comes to 3.51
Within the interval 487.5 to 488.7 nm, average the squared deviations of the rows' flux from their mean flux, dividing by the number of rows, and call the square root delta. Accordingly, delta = 0.4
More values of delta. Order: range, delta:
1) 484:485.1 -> 0.0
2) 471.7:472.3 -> 0.3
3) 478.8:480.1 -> 1.1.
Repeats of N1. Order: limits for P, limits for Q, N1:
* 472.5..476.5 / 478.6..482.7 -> 0.068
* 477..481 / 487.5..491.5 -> 0.070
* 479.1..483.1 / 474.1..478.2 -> 0.061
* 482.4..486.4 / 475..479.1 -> 0.039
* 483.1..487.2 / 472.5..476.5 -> 0.021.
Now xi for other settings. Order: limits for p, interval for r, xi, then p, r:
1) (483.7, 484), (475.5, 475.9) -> 5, 12.3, 0.4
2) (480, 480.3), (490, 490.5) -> 2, 9.5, 0.2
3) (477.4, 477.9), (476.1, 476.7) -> 5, 12.5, 0.4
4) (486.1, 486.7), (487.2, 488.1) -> 15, 12.6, 1.2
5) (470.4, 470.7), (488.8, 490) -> 21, 13.0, 1.6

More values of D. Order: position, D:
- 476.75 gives 3.56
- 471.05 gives 3.63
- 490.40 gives 3.56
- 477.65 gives 3.55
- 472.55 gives 3.33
